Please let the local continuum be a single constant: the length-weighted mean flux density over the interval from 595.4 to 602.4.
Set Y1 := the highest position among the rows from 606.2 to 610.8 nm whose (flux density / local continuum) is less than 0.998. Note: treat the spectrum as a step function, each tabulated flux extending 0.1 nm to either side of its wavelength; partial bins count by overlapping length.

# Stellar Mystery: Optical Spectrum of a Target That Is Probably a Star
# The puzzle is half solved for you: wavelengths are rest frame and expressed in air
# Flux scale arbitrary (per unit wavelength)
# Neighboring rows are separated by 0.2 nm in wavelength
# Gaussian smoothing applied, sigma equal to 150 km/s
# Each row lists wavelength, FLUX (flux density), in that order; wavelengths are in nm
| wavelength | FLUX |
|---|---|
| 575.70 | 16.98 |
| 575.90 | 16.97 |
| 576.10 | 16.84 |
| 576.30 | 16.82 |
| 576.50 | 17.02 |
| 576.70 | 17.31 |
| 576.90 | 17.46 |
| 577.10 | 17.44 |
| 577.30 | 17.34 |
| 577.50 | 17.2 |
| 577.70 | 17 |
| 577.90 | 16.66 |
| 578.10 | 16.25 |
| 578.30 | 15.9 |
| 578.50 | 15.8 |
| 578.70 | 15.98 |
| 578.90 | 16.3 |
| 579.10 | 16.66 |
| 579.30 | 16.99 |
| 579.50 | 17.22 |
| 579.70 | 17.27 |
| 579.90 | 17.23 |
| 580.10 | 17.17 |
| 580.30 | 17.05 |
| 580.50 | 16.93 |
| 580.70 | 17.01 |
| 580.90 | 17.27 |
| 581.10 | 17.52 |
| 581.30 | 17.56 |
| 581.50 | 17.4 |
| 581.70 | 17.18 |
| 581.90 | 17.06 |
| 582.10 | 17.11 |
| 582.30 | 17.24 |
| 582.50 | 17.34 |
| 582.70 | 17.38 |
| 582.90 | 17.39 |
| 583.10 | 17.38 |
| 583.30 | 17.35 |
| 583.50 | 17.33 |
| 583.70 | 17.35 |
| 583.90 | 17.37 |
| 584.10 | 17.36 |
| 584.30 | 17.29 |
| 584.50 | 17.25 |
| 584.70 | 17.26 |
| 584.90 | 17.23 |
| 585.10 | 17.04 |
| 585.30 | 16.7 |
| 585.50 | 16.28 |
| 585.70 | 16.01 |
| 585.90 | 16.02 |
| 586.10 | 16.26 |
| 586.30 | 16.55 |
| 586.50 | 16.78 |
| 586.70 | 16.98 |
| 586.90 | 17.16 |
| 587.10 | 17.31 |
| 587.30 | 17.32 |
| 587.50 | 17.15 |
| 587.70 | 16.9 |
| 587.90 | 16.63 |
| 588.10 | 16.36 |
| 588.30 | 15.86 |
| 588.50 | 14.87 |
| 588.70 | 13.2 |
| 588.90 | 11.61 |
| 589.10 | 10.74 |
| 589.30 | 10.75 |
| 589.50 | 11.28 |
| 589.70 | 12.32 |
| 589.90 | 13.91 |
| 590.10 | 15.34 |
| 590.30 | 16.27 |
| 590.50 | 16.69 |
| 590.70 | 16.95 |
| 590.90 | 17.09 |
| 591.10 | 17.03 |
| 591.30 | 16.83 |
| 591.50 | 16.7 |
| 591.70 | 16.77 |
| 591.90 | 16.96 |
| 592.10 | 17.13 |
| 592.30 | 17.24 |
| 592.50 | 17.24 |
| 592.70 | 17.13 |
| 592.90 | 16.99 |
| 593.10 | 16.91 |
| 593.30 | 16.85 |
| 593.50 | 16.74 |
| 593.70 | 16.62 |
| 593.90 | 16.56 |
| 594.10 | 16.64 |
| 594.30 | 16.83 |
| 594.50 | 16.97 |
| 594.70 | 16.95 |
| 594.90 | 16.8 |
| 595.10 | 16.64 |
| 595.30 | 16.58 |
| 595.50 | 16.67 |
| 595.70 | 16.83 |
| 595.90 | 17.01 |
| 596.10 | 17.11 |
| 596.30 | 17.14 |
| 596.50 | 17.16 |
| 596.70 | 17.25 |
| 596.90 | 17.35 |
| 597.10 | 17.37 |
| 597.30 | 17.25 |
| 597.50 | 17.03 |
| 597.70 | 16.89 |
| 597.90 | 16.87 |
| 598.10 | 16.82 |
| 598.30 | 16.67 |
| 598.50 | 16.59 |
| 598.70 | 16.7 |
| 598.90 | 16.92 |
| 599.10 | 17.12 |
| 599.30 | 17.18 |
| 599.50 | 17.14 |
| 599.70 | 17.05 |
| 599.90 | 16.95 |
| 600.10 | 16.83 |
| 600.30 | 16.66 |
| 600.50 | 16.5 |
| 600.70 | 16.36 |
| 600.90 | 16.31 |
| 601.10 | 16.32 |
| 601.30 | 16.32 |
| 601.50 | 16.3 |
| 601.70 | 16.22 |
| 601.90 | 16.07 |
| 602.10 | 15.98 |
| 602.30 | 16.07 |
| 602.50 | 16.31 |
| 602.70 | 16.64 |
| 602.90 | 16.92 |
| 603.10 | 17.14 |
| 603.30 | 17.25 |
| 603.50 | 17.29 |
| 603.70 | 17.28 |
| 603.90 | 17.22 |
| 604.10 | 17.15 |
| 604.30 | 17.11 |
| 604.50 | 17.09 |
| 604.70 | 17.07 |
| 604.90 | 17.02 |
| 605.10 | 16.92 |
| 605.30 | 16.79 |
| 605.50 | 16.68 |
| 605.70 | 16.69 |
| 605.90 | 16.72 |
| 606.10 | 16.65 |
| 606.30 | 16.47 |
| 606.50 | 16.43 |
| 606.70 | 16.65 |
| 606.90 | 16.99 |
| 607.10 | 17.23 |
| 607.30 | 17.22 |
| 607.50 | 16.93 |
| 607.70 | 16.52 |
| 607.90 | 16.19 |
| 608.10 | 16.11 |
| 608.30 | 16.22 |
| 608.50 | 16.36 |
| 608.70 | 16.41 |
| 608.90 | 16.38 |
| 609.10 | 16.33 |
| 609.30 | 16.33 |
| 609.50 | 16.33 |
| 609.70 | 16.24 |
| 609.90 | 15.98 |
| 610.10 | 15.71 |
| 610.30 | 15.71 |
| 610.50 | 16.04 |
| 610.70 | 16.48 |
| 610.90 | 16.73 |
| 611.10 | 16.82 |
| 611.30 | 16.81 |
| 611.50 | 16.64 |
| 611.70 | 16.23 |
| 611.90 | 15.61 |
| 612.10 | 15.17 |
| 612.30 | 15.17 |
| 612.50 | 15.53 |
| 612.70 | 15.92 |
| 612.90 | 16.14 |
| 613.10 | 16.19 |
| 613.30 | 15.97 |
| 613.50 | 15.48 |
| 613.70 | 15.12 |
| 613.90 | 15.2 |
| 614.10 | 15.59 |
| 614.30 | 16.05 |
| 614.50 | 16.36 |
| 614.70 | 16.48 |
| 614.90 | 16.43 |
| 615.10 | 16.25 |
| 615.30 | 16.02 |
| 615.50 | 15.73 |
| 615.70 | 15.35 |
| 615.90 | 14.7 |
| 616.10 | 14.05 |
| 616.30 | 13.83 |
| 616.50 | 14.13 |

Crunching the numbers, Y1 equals 610.70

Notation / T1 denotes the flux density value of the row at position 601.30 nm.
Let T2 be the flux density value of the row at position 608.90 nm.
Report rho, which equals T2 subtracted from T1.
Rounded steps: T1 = 16.32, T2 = 16.38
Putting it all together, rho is -0.06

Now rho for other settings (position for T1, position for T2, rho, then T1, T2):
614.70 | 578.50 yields 0.68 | 16.48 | 15.8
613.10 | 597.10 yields -1.18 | 16.19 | 17.37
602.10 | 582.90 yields -1.41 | 15.98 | 17.39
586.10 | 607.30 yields -0.96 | 16.26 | 17.22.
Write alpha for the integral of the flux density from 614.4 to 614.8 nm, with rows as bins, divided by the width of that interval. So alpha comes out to 16.4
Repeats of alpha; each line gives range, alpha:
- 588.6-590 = 12.0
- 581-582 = 17.3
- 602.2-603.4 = 16.7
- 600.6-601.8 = 16.3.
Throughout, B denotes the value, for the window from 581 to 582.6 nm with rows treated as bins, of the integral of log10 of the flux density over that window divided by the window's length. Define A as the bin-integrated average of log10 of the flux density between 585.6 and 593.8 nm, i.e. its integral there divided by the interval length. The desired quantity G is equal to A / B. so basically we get 0.97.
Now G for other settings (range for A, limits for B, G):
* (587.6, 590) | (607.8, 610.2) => 0.93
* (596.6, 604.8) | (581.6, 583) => 0.99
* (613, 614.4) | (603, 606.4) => 0.97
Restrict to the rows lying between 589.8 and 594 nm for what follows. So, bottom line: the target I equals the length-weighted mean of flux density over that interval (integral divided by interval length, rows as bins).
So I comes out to 16.7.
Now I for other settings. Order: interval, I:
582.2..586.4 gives 17.0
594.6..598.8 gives 16.9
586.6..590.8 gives 15.0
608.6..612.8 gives 16.1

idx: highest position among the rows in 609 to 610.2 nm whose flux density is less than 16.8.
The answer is 610.10 nm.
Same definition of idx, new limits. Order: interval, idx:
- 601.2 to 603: 602.70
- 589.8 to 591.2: 590.50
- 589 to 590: 589.90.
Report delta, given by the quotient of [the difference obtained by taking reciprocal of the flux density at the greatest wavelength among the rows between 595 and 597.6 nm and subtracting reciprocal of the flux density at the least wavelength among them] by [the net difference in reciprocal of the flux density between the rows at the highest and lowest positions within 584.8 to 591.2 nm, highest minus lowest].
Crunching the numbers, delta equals -2.0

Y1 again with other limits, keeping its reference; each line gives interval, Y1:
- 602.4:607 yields 606.70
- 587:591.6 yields 591.50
